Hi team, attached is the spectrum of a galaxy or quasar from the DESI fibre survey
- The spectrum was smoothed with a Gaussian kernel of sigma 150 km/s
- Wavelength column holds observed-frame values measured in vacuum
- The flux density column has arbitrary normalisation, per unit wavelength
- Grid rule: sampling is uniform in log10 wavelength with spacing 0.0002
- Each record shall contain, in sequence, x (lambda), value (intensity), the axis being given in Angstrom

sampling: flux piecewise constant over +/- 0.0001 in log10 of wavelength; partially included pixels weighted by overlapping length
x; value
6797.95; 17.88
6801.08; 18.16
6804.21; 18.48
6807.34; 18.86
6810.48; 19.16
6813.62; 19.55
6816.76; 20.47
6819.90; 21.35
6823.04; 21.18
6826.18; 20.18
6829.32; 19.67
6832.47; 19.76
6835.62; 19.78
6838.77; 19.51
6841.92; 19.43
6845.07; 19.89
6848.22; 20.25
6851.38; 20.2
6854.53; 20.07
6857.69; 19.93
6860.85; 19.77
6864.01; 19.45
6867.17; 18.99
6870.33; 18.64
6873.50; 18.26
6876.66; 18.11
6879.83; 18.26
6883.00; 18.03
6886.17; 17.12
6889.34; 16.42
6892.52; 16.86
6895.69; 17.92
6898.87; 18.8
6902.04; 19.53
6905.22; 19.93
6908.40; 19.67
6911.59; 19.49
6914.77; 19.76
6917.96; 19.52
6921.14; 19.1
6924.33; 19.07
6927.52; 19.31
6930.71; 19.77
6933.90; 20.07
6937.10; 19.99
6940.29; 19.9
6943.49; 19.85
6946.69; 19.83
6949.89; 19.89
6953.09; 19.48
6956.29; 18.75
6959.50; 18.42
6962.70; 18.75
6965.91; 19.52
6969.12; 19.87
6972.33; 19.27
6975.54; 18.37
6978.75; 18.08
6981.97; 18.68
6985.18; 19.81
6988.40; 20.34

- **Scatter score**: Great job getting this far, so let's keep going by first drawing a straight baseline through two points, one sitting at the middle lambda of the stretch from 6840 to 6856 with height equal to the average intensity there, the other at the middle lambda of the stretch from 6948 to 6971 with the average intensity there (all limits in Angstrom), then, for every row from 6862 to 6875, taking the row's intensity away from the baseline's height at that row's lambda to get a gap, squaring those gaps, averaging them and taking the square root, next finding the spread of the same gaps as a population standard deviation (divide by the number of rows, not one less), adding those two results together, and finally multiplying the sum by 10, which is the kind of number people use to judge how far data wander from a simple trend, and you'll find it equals 15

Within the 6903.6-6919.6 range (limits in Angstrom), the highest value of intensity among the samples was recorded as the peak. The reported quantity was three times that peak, 59.8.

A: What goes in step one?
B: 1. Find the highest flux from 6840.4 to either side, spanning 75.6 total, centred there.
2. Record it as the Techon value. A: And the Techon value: 21.35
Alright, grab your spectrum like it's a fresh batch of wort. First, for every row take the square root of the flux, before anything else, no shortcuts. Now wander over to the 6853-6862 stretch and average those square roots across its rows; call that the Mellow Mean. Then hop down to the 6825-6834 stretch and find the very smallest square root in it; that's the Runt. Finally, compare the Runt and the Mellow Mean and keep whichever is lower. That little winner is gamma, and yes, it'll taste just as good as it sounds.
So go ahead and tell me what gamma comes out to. 4.44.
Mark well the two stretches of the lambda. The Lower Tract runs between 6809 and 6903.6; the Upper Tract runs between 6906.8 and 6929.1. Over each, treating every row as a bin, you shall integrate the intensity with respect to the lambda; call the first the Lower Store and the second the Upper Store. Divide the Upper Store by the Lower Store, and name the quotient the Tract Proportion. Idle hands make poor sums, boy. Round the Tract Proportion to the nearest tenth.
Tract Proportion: 0.2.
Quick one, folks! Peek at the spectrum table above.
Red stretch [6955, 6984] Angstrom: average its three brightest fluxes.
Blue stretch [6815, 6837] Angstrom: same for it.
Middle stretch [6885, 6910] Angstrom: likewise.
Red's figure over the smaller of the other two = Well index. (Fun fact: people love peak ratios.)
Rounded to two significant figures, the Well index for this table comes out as 0.99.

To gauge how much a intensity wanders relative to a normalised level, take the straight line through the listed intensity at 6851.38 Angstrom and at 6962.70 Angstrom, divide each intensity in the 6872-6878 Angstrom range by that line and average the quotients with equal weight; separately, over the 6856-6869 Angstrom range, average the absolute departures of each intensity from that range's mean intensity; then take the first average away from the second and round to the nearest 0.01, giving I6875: -0.60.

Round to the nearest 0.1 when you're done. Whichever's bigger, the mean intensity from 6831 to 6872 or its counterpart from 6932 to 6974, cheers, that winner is 19.7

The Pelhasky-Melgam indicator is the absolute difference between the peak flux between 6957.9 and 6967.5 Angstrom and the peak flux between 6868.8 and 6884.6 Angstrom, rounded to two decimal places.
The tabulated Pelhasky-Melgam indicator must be 0.88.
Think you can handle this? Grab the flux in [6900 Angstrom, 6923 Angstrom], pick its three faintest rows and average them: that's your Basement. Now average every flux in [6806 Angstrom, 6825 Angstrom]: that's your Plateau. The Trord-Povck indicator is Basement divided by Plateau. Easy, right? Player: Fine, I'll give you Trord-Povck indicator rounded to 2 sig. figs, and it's 0.96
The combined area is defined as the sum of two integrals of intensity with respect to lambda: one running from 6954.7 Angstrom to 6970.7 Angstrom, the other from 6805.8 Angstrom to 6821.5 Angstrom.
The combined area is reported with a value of 617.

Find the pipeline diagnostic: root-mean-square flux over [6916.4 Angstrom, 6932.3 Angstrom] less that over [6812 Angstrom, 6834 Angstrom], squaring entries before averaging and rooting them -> -1.0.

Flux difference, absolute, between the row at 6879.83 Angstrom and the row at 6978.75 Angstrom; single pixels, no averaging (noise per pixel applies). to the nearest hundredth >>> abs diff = 0.18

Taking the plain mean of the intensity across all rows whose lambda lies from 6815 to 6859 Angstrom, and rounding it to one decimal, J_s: 20.1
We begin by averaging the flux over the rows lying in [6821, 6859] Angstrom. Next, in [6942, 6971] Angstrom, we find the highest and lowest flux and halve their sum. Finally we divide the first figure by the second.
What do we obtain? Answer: 1.04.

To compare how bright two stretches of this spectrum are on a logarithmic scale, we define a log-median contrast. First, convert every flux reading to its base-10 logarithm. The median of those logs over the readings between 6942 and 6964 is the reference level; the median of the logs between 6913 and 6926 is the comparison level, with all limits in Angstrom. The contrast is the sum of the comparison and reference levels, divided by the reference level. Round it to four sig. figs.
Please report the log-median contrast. 1.997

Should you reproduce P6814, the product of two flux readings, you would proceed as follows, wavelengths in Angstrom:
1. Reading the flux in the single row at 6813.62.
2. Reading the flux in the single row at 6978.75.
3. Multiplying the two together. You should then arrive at 353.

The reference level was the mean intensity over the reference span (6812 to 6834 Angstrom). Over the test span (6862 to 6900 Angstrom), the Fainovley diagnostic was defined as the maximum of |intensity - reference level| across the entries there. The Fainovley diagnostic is 3.89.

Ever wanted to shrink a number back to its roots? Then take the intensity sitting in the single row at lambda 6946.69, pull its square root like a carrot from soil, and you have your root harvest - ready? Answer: 4.45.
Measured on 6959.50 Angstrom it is 4.29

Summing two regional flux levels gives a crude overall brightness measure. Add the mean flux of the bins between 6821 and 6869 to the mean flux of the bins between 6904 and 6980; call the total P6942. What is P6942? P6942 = 39.3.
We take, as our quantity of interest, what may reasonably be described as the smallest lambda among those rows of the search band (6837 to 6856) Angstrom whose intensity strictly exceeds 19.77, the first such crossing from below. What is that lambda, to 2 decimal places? 6845.07 Angstrom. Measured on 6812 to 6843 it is 6816.76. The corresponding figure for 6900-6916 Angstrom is 6905.22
